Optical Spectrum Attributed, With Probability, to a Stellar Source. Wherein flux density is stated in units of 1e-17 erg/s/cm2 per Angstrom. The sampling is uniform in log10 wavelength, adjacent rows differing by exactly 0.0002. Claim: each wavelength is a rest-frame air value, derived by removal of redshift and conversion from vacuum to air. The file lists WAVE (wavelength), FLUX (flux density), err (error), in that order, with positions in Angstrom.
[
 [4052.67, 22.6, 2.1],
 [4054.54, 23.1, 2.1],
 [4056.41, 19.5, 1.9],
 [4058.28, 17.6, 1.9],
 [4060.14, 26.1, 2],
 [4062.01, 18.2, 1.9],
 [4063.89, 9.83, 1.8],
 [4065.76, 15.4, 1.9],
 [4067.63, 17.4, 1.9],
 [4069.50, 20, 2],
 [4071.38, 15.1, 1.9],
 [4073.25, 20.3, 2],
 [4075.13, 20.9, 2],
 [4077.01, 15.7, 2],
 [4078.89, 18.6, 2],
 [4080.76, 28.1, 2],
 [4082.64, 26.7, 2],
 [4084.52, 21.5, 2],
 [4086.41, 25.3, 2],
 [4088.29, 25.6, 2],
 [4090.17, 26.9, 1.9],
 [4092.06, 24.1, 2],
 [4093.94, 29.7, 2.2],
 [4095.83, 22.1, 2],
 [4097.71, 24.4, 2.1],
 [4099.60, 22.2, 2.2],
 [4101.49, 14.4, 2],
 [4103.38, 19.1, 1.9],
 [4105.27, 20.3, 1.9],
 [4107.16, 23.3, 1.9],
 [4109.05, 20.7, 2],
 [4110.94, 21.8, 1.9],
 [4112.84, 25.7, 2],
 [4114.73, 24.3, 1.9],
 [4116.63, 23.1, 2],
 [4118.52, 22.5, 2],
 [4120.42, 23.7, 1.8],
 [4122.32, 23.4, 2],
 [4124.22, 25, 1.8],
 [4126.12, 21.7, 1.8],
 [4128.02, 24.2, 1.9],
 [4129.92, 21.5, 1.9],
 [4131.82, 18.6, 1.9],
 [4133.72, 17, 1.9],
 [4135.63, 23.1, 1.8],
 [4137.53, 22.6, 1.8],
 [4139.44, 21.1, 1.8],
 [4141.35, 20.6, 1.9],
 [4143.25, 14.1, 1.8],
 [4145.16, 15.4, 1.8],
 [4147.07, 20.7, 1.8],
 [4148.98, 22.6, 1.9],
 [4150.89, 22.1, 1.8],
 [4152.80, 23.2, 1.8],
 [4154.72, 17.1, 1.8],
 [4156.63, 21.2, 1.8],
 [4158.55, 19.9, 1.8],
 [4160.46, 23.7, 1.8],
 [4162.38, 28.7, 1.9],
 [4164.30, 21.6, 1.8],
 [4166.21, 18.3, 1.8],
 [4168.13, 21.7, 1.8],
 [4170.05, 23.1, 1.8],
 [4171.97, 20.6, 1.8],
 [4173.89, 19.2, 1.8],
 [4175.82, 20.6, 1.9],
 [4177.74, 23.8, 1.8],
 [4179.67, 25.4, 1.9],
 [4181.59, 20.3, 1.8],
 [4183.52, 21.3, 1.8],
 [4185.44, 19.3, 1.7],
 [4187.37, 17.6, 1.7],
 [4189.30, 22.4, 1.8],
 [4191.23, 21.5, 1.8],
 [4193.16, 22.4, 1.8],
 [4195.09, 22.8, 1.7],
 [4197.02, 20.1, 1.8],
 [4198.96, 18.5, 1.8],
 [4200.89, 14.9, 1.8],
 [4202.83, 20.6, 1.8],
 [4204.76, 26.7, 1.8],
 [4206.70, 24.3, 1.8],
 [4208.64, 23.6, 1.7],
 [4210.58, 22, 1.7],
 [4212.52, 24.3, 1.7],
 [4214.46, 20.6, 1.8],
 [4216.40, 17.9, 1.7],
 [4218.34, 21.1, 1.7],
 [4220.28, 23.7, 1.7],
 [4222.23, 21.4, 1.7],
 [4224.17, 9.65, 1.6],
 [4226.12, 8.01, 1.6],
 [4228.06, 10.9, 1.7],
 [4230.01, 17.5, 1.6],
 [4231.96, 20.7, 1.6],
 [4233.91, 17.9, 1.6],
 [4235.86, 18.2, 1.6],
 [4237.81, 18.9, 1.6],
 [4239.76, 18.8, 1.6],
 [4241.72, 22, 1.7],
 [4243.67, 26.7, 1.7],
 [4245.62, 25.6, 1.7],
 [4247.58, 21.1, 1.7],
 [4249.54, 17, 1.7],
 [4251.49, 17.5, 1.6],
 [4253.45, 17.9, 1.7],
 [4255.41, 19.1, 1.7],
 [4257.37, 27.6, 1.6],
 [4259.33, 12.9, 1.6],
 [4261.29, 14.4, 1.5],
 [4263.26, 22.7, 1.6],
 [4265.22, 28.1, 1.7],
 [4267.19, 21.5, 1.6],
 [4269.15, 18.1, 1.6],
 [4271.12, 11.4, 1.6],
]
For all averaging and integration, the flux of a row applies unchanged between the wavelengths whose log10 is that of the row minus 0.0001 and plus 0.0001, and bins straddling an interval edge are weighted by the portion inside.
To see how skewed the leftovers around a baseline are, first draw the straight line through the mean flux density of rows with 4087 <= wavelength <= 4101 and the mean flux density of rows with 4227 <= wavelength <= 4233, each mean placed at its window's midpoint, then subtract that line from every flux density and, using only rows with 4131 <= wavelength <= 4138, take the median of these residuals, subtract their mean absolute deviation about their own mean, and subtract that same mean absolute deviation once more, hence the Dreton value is -7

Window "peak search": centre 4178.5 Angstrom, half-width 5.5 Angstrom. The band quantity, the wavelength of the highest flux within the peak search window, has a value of 4179.67 Angstrom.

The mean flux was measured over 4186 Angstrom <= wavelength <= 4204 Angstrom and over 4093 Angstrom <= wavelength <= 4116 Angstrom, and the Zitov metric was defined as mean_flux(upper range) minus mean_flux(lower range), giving -2.2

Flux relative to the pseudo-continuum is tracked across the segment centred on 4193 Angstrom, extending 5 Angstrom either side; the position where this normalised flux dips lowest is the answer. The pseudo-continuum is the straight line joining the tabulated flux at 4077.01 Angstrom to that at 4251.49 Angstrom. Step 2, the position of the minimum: 4197.02 Angstrom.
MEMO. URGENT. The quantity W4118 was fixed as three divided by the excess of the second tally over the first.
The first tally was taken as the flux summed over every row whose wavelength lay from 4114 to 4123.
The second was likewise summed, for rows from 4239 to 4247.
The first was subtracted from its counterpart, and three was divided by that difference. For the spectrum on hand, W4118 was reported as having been -0.13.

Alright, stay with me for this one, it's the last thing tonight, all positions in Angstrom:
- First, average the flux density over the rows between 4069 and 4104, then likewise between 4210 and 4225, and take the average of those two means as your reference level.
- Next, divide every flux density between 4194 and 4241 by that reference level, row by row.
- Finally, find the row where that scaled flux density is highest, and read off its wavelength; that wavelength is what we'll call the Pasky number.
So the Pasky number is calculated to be 4204.76 Angstrom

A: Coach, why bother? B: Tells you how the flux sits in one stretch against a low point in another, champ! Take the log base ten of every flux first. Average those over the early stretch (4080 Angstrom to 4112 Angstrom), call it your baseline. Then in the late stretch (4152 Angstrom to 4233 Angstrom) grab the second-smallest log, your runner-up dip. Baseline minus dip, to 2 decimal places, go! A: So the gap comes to 0.38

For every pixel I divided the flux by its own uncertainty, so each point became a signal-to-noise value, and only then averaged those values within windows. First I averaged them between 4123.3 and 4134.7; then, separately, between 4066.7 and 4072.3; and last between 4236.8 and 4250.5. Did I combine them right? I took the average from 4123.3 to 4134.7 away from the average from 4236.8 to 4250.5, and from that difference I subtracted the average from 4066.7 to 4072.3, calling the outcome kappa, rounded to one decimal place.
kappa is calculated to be -7.7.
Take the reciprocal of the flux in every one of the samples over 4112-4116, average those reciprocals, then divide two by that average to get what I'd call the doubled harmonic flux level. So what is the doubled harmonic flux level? 50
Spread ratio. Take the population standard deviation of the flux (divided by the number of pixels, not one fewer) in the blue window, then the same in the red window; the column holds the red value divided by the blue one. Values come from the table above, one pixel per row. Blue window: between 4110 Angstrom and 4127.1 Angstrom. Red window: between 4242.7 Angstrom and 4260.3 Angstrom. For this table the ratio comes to 3.7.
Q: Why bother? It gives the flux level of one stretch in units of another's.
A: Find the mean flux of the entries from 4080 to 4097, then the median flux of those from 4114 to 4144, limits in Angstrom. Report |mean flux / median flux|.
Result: 1.13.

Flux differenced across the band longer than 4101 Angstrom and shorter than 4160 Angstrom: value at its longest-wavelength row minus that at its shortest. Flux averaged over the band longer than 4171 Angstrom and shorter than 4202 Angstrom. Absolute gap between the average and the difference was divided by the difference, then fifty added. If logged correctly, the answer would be 52.8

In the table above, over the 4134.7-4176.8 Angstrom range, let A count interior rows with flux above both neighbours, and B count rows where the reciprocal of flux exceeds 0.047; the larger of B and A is 12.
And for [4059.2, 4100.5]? 10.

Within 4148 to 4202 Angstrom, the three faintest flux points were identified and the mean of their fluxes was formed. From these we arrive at 16.5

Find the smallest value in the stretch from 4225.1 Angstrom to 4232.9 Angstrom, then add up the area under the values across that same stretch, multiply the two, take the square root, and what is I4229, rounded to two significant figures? 30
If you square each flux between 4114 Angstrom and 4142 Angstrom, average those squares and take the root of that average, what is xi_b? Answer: 22.3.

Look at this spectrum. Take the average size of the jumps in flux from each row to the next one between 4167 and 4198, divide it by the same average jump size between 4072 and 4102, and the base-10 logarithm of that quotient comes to -0.3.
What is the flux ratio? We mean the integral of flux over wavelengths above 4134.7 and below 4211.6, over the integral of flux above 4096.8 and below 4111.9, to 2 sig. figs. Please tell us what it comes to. 5.2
